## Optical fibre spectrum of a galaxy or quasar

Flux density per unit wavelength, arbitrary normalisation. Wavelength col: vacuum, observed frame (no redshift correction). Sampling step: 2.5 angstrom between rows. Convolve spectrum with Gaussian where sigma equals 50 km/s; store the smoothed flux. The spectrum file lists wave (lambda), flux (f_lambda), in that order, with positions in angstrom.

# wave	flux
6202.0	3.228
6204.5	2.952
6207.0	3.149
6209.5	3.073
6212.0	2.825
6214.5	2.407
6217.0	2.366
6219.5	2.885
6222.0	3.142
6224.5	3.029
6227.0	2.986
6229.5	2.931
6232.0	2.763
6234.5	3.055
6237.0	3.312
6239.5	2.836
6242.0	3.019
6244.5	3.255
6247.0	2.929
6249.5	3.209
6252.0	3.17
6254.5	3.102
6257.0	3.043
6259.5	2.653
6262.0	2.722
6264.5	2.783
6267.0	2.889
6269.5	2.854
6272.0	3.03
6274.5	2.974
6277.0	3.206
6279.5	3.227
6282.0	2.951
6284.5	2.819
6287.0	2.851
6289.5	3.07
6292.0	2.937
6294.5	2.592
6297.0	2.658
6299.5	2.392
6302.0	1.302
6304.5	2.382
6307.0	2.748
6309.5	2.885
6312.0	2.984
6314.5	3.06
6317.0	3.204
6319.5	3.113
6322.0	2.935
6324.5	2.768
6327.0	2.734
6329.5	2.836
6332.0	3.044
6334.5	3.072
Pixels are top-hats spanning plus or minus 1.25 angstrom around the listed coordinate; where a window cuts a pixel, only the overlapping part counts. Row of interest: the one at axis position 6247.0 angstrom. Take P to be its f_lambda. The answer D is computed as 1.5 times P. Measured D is 4.39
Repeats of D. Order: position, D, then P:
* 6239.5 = 4.25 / 2.836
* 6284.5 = 4.23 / 2.819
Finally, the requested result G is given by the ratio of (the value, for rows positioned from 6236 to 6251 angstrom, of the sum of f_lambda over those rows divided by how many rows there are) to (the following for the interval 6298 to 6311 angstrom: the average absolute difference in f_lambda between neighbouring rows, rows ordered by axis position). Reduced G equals 5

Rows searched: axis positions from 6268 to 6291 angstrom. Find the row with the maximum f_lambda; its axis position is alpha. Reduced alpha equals 6279.5 angstrom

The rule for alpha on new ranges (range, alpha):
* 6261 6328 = 6279.5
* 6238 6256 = 6244.5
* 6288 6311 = 6289.5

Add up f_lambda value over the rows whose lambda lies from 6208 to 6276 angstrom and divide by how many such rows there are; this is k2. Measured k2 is 2.93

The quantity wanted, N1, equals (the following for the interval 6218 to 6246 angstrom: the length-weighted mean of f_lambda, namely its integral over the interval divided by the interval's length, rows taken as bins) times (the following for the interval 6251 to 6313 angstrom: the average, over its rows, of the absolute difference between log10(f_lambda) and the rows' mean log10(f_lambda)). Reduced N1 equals 0.13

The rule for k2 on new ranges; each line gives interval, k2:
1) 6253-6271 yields 2.86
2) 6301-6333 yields 2.77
